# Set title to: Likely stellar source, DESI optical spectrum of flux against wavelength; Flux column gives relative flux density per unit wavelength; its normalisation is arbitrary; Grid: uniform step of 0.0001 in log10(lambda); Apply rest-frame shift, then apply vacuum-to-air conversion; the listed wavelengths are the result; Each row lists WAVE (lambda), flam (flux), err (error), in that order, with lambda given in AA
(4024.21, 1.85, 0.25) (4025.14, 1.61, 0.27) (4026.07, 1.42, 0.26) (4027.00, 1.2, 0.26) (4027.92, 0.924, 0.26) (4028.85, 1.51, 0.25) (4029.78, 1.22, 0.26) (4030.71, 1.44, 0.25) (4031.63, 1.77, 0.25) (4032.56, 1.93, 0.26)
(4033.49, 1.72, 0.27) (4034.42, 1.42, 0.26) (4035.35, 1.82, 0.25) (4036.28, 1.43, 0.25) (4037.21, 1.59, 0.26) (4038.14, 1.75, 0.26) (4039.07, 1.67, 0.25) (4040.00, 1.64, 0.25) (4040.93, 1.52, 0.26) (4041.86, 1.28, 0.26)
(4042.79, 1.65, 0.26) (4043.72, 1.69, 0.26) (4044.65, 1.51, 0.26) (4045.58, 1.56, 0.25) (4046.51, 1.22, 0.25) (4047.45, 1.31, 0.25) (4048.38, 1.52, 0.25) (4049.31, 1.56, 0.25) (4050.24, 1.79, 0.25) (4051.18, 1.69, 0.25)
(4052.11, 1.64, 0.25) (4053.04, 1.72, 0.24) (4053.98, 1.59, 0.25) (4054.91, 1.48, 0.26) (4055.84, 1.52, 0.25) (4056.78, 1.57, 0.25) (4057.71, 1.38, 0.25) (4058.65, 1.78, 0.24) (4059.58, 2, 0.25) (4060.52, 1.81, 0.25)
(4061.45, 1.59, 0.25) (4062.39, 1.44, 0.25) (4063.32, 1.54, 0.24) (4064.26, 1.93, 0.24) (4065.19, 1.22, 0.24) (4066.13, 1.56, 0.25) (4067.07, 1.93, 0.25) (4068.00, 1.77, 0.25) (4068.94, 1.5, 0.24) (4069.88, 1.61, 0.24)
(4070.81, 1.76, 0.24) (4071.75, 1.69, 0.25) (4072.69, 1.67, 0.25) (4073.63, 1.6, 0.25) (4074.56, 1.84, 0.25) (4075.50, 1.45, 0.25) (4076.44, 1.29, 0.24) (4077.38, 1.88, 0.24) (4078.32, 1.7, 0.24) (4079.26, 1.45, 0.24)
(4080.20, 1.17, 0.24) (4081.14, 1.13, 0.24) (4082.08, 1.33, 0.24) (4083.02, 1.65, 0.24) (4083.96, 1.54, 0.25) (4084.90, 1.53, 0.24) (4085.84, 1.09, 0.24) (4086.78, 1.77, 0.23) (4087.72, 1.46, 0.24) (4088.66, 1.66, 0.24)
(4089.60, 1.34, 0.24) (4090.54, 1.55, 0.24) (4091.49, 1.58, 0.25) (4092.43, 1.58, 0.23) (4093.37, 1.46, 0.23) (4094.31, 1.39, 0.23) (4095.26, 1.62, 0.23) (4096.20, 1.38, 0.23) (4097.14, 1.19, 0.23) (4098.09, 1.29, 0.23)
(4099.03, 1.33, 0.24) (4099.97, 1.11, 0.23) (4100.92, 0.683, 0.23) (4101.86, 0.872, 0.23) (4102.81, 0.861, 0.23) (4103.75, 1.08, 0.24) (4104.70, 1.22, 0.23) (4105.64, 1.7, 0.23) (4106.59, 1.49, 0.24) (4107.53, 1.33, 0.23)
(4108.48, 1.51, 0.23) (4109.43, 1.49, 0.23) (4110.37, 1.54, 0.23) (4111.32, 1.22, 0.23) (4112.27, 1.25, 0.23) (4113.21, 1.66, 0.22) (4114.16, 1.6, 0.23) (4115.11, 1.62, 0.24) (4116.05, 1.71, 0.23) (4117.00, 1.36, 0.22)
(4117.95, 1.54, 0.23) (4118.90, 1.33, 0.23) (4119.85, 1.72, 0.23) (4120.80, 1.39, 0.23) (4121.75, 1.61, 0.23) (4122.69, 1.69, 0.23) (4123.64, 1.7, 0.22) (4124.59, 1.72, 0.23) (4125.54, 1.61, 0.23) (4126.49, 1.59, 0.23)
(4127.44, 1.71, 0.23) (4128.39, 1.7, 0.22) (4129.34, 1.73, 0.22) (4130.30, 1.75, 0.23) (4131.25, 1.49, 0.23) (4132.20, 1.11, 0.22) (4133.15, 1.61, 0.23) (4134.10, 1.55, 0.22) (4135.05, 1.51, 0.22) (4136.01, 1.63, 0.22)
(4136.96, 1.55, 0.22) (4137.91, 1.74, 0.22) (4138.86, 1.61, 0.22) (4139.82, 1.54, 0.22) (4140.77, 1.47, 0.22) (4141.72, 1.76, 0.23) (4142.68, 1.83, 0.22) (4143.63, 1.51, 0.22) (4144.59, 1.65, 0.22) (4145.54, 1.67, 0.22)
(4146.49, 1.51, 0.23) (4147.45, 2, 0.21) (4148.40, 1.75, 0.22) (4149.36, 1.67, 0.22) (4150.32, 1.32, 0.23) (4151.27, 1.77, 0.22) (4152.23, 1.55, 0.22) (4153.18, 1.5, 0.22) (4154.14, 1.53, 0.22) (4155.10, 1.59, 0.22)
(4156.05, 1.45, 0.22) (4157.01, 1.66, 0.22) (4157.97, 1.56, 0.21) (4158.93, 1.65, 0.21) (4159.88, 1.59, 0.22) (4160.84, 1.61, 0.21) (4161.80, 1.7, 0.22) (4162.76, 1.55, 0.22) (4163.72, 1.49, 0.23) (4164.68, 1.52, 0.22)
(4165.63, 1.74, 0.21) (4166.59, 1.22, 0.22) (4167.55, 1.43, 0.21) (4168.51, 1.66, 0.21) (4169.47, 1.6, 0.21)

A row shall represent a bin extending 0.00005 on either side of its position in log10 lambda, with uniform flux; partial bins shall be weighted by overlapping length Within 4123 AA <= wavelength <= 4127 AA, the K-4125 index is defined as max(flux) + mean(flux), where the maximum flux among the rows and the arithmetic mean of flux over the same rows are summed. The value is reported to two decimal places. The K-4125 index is 3.38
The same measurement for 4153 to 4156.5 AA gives 3.11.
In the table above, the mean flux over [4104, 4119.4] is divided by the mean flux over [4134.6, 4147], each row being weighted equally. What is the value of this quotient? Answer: 0.91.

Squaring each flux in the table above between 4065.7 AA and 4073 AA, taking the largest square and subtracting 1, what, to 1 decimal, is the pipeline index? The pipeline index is 2.7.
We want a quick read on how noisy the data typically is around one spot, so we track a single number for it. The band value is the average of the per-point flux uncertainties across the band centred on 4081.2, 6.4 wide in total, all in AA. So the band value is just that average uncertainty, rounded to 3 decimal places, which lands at 0.241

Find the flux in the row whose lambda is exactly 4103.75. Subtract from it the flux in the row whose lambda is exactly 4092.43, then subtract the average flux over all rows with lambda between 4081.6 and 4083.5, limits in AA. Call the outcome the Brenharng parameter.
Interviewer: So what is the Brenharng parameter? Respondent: -2.0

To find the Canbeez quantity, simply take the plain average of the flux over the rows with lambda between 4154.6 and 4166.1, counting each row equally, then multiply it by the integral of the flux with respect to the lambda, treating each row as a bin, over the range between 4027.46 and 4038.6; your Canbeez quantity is 27.4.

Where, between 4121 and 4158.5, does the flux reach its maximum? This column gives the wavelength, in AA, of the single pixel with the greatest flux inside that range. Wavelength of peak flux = 4147.45 AA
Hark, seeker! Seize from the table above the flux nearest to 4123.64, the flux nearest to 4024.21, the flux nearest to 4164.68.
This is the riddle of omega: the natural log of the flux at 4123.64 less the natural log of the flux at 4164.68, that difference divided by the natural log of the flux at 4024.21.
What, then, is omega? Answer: 0.18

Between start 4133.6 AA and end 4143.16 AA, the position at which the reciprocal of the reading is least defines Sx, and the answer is 4142.68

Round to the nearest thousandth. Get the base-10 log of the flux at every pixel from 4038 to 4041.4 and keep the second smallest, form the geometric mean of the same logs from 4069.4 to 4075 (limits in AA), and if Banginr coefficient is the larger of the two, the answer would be 0.228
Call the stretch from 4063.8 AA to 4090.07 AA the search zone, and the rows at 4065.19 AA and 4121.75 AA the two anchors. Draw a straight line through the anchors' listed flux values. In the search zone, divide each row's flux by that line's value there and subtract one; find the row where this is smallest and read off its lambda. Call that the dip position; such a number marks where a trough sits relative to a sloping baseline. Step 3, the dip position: 4085.84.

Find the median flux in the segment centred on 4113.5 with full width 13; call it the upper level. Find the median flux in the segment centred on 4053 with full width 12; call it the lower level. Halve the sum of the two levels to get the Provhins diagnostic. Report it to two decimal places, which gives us 1.55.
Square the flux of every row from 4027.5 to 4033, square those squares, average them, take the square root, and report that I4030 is 2.5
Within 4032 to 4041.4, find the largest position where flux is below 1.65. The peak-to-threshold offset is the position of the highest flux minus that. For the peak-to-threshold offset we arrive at -8.4 AA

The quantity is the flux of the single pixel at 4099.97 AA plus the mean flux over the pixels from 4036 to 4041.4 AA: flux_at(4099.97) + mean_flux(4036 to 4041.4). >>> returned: 2.7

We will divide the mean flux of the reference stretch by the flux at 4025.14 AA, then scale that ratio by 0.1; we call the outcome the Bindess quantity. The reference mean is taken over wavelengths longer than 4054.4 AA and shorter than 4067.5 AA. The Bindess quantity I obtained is 0.101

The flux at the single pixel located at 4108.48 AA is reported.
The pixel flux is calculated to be 1.51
